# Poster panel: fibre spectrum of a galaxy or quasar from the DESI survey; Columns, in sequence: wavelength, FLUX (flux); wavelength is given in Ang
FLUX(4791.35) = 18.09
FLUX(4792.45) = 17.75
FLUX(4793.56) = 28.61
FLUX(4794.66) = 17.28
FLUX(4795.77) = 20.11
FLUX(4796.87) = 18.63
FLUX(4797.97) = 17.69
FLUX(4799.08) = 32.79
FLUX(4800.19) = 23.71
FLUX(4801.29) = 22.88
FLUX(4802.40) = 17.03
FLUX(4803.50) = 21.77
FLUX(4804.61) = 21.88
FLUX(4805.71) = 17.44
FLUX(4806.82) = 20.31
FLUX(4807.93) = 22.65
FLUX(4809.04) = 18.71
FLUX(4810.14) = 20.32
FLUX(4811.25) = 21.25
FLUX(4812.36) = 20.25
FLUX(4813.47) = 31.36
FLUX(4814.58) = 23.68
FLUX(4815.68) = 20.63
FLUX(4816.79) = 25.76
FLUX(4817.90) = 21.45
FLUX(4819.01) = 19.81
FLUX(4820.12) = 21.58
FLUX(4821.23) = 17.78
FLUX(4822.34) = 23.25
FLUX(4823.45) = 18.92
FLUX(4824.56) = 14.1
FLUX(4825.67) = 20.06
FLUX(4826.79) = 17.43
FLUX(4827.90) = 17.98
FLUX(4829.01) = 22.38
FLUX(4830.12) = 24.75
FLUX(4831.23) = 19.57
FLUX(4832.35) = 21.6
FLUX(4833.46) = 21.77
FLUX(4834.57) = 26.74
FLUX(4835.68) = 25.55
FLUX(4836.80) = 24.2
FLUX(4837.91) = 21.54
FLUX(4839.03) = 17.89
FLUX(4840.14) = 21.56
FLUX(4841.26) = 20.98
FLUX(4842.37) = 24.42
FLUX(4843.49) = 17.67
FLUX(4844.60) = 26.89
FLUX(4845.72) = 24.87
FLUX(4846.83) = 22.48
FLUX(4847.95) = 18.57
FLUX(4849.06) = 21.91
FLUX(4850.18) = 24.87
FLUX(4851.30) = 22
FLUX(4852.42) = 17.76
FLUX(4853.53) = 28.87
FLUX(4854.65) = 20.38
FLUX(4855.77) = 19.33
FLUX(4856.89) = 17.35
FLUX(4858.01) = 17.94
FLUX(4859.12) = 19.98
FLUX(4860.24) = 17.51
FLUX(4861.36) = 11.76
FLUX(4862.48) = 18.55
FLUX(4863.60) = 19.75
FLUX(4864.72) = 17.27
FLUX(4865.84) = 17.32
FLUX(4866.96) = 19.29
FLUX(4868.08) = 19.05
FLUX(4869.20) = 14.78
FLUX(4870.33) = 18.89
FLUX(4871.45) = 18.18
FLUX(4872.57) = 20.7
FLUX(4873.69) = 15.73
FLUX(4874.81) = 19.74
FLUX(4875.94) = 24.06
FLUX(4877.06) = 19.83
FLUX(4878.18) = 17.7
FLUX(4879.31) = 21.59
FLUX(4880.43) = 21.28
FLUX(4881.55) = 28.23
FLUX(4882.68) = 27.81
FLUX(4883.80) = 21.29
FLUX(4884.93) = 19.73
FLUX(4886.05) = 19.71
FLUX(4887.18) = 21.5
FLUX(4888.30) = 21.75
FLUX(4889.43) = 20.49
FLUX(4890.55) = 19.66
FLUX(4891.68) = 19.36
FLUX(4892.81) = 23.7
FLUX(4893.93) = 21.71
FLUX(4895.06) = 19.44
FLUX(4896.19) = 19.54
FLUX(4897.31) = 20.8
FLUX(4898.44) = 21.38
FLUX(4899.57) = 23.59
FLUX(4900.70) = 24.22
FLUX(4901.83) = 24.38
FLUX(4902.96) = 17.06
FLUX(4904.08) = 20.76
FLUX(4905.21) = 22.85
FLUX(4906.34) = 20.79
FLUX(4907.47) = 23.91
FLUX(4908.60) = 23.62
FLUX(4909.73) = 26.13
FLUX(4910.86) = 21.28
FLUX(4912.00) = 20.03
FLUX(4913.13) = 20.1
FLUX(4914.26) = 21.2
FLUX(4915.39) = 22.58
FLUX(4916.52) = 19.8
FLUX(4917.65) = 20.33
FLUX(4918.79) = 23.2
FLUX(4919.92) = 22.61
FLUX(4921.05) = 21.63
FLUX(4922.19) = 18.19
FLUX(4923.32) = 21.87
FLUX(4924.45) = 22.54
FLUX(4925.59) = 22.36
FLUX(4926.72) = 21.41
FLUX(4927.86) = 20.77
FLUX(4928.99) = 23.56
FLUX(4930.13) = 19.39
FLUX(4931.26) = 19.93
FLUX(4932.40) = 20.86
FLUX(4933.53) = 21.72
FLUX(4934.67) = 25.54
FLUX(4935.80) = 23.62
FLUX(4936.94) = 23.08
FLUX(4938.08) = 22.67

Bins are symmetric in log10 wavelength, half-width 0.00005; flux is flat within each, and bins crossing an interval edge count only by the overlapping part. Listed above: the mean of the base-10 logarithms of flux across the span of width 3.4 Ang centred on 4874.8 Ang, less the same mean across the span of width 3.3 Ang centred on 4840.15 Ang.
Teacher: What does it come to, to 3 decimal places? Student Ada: -0.012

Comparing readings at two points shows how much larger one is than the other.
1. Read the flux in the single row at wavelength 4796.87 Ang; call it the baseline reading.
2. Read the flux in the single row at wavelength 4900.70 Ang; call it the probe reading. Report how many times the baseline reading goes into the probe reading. 1.30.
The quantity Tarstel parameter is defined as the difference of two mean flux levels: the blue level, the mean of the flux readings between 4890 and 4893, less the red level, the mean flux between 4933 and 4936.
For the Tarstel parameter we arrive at -3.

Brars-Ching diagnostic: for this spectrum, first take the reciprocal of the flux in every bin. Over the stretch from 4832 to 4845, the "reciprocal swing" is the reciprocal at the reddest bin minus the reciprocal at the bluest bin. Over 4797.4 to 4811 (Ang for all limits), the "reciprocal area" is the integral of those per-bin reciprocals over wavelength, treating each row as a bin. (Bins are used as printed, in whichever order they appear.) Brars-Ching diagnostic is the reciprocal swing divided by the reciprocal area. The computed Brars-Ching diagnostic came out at -0.014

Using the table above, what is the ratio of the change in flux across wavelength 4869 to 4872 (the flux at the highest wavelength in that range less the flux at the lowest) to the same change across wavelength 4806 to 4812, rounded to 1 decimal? 3.6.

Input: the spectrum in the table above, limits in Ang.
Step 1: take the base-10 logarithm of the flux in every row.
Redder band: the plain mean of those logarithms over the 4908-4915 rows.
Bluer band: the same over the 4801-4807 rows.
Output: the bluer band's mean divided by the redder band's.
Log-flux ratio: 0.97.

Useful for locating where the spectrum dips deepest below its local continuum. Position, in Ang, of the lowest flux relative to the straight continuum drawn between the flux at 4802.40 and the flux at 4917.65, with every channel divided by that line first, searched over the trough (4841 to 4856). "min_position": 4852.42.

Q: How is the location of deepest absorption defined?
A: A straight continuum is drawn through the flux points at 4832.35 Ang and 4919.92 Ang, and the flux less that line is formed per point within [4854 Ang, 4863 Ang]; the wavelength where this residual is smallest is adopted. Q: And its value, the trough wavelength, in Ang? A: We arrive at 4861.36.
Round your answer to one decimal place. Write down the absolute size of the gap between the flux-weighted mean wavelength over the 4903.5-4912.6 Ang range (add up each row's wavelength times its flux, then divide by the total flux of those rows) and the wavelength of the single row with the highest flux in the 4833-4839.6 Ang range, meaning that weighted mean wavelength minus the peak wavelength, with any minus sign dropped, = 73.5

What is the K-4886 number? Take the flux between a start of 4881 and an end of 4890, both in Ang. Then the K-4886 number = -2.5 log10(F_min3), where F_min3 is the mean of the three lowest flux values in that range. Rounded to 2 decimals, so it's -3.25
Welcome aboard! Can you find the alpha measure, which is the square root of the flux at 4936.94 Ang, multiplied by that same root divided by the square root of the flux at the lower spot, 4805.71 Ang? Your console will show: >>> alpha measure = 5.5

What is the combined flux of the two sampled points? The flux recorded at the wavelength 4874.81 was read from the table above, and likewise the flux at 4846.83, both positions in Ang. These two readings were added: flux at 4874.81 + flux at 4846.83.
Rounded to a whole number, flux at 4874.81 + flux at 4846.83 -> 42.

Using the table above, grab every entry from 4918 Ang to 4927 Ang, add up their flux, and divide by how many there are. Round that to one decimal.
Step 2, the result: 21.7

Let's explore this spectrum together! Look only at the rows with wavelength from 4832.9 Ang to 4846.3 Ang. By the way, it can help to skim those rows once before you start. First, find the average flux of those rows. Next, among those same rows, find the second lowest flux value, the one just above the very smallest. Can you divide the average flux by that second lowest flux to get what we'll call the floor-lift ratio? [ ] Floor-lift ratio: 1.28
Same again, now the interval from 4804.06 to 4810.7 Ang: 1.08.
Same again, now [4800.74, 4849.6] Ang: 1.26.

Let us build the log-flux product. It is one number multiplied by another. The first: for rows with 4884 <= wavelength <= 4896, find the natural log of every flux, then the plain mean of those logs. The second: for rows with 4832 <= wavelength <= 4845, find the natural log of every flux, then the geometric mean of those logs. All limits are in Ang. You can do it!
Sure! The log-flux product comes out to 9.40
